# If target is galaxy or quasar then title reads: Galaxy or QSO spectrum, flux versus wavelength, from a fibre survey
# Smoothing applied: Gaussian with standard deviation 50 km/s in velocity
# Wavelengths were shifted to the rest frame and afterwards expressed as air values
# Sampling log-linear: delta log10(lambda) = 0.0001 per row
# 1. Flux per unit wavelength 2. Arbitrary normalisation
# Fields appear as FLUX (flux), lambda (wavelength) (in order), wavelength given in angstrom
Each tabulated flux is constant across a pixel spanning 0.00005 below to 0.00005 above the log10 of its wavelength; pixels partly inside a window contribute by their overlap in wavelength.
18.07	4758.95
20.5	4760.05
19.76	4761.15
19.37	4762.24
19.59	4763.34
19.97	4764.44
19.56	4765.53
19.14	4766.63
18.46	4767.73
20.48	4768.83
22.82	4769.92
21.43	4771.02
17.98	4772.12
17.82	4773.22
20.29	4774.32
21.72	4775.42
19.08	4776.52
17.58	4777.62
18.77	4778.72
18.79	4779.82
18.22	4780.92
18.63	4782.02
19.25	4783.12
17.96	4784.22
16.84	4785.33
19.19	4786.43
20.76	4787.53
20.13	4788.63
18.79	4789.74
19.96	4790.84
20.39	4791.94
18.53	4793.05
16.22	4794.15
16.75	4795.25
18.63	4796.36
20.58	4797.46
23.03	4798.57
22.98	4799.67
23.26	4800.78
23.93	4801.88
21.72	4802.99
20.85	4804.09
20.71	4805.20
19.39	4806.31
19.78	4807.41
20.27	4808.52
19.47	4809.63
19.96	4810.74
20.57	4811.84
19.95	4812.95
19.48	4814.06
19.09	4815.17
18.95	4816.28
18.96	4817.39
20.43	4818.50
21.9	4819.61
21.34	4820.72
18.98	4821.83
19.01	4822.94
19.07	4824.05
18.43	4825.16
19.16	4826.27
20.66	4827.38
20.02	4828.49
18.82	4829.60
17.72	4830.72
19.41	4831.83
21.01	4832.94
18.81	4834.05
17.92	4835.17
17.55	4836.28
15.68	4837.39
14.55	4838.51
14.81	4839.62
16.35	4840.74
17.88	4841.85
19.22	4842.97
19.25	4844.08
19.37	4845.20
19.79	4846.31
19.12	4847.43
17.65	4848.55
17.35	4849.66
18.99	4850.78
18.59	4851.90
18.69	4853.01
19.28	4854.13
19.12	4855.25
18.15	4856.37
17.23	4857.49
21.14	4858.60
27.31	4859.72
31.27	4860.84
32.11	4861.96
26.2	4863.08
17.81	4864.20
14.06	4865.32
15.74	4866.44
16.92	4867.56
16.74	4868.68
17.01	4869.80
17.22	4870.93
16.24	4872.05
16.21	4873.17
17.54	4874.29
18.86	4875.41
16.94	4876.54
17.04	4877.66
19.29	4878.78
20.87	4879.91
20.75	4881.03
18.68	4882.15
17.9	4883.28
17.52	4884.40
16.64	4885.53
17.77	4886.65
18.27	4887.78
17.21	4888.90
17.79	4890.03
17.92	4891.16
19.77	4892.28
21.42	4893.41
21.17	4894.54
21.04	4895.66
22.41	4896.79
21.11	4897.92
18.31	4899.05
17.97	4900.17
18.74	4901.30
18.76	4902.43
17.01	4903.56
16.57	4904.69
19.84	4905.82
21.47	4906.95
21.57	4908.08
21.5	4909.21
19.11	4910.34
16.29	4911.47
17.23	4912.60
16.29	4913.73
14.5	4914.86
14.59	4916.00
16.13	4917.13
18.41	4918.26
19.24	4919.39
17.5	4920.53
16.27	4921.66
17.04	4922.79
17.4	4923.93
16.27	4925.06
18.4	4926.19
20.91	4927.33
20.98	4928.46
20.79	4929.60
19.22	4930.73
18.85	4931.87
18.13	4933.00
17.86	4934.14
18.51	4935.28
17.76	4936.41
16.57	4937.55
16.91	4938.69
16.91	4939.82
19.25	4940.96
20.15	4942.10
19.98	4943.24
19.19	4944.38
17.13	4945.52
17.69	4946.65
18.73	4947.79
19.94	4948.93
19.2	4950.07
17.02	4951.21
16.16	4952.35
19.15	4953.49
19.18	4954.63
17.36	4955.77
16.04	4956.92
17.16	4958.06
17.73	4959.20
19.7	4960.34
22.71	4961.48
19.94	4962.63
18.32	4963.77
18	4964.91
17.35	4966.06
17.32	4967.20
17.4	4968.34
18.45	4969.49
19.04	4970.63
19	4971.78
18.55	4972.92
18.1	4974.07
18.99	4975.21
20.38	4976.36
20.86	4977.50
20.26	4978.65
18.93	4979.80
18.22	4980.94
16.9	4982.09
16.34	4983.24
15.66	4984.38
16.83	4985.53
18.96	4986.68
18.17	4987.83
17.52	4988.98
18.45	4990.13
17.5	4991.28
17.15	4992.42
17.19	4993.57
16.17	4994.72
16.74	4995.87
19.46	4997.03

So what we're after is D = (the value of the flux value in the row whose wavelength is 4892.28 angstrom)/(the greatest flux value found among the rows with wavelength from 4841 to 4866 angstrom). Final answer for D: 0.62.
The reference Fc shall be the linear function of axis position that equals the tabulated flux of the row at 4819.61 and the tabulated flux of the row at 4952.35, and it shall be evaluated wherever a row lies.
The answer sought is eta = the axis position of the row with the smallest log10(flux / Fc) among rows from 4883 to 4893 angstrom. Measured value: 4885.53 angstrom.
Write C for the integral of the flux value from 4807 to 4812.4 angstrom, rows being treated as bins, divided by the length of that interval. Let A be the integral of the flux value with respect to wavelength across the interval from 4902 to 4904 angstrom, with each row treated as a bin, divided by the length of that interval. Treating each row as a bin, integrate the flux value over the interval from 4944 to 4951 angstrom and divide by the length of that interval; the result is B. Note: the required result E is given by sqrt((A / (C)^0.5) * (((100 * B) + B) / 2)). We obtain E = 61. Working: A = 18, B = 18.6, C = 20.0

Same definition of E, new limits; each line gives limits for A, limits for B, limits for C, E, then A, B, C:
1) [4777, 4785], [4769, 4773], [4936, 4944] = 67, 18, 20.5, 18.2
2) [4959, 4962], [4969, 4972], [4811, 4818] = 66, 20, 18.8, 19.5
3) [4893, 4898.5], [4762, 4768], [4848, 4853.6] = 70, 21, 19.4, 18.3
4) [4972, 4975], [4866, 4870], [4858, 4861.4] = 55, 19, 16.6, 26.5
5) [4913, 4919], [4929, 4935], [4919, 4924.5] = 61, 16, 18.9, 17.4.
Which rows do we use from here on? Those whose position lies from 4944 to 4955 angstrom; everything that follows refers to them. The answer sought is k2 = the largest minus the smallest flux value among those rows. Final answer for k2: 3.8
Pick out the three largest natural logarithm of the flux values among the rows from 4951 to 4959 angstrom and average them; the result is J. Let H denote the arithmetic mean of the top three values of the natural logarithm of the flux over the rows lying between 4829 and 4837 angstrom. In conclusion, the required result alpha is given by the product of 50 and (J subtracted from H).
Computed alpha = 3.1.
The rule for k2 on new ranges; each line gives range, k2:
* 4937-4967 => 6.7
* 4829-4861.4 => 16.7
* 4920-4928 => 4.6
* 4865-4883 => 6.8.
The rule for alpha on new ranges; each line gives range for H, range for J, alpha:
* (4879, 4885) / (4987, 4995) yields 5.3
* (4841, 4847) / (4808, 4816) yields -2.0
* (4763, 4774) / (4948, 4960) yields 5.2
